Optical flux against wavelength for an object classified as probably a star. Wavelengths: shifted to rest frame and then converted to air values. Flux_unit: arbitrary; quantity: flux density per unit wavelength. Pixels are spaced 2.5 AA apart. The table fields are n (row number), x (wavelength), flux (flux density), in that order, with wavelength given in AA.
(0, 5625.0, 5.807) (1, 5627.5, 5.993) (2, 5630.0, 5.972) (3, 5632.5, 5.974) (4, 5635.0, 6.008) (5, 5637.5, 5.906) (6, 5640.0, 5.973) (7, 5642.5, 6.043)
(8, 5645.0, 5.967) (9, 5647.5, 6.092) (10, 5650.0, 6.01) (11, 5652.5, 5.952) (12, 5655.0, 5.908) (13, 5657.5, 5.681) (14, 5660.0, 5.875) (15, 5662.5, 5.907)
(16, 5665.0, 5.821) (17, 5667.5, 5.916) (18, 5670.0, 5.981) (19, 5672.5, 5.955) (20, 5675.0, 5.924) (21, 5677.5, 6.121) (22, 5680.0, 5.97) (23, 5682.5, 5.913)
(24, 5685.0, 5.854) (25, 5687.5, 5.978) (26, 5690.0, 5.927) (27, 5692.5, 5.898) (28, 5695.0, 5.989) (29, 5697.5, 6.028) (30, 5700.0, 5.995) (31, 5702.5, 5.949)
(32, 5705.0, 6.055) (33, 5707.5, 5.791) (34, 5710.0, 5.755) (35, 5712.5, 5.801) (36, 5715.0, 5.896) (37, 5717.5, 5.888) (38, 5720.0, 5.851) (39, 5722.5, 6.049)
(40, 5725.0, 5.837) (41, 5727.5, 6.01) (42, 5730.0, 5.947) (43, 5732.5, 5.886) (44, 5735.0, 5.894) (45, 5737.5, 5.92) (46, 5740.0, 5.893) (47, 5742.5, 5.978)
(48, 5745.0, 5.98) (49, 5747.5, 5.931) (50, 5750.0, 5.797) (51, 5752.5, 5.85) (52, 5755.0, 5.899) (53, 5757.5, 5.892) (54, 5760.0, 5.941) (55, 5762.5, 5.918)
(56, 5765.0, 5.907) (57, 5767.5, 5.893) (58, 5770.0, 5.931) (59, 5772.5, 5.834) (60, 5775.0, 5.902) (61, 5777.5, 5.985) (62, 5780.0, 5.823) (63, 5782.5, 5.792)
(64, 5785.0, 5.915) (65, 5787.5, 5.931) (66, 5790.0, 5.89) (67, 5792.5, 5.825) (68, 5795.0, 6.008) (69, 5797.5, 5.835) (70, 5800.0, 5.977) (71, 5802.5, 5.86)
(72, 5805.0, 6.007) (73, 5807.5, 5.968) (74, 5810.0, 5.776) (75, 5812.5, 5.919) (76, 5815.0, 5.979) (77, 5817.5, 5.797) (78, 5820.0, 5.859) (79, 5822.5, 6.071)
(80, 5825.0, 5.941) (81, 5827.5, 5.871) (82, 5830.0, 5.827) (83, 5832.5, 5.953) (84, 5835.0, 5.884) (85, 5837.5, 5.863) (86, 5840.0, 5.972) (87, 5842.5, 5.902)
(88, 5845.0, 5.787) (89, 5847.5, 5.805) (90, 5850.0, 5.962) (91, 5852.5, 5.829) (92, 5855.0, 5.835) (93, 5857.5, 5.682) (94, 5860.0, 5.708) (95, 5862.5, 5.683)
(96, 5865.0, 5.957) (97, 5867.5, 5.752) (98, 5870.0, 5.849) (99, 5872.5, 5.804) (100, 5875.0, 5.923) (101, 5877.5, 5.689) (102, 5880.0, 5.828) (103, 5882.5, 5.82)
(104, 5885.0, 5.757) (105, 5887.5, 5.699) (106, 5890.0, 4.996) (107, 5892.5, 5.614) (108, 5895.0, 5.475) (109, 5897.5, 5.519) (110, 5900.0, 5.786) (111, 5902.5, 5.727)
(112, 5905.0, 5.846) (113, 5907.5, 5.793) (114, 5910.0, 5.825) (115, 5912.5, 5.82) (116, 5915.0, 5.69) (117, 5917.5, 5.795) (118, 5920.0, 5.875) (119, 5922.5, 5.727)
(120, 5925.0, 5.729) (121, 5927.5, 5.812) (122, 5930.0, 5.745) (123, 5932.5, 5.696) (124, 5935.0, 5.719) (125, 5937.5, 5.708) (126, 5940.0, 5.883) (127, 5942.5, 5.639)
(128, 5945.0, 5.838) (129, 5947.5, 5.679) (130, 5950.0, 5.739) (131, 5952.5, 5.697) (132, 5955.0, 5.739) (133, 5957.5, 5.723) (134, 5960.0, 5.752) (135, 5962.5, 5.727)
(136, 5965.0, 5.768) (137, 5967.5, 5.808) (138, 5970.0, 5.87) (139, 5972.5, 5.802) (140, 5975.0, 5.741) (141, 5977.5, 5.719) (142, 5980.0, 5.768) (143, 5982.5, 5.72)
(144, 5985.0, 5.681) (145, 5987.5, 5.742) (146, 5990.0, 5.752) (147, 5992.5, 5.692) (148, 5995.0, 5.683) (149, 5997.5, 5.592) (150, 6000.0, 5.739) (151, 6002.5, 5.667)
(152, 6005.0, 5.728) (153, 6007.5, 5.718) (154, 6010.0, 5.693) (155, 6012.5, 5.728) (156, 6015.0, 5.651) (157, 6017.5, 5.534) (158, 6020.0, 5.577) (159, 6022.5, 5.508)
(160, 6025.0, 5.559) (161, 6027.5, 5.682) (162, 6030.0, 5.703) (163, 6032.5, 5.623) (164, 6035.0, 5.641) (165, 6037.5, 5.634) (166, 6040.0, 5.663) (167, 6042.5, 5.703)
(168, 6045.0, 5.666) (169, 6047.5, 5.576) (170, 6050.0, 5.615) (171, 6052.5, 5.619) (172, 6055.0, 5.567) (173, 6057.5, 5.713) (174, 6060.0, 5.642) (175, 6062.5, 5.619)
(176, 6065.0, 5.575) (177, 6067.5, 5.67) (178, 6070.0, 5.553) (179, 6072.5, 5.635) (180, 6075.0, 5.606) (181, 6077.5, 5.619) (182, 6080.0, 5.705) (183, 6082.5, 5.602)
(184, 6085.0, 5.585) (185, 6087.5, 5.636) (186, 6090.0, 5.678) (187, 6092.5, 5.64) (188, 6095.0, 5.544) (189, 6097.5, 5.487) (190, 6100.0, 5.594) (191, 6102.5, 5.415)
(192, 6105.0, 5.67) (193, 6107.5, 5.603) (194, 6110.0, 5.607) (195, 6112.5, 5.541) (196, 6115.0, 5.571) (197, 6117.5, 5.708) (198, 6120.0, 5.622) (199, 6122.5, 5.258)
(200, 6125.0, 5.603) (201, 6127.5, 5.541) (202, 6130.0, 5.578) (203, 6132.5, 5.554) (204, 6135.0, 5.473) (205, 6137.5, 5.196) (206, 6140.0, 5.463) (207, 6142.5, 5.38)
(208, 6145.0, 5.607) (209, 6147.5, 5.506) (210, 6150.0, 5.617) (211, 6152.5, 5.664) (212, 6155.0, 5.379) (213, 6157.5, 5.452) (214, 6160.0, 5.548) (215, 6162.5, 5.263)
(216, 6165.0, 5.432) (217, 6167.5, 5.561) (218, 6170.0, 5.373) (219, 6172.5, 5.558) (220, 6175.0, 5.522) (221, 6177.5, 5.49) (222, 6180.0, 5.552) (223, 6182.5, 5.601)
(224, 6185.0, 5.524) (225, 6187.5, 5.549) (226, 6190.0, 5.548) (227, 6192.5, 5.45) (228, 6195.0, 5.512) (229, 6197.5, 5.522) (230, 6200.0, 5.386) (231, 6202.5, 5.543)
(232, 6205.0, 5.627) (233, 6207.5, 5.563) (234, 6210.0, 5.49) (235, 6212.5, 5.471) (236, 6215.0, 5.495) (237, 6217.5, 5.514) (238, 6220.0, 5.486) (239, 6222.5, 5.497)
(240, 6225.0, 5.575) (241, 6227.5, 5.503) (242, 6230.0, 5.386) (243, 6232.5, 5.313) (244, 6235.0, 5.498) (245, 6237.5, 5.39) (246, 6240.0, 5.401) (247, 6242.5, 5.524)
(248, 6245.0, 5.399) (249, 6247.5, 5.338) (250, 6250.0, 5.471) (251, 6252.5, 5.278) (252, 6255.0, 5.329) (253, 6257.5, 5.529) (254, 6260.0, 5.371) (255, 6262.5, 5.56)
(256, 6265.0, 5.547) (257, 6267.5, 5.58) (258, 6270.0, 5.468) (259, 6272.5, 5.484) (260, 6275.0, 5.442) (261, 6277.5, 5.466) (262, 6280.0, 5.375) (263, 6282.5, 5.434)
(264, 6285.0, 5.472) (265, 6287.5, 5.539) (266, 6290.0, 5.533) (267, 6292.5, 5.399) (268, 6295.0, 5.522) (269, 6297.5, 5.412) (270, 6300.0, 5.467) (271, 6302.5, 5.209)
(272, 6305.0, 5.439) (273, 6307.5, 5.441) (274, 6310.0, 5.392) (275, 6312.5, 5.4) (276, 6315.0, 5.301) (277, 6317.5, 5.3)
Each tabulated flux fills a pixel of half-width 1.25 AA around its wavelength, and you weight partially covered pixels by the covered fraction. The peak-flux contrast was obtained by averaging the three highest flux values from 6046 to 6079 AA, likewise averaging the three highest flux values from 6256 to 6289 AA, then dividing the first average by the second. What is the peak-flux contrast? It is 1.020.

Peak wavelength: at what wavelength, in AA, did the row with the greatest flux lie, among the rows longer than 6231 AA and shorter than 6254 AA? 6242.5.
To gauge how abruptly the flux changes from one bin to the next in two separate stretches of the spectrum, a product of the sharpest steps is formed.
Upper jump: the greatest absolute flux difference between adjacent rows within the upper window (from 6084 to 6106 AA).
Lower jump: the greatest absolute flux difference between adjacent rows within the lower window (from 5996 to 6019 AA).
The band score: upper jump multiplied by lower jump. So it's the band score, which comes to 0.037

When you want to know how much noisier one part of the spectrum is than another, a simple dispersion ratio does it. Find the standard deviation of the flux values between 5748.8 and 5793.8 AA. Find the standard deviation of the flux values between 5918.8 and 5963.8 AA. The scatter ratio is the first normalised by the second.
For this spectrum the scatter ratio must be 0.81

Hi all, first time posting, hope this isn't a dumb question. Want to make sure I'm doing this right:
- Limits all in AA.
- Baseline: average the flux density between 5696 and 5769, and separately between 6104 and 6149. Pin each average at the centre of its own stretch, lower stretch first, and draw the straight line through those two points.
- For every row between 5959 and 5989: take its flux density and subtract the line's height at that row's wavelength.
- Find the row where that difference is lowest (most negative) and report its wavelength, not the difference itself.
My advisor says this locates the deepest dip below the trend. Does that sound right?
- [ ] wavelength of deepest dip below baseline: 5985.0 AA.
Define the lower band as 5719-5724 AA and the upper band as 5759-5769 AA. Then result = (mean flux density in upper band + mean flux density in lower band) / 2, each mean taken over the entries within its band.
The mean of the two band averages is 5.93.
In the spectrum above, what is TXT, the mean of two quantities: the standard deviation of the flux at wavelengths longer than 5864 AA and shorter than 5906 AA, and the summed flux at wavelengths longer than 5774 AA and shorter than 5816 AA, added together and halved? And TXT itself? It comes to 50.3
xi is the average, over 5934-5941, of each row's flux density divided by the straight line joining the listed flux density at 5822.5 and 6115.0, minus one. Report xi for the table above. -0.018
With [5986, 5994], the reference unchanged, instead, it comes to -0.010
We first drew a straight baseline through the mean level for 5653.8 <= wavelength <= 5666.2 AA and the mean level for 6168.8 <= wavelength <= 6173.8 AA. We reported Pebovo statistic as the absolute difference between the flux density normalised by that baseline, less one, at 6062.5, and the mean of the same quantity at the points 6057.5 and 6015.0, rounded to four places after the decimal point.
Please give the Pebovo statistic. 0.0079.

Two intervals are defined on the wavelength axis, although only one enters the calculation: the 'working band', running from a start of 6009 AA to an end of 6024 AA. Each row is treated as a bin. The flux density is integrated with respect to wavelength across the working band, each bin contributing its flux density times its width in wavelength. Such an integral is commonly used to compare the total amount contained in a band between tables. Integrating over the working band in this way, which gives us 84.2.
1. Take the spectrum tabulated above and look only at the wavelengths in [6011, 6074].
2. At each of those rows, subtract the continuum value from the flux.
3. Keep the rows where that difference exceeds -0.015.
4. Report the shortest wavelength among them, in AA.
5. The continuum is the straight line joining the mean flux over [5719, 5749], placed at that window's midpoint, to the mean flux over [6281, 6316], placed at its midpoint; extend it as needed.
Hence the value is 6012.5 AA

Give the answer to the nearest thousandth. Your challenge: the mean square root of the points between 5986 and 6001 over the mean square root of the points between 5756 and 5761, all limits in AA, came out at 0.982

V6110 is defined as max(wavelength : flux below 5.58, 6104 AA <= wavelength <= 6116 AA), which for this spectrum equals 6115.0 AA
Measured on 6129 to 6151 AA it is 6147.5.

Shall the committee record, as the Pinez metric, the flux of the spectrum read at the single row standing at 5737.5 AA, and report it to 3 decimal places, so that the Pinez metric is 5.920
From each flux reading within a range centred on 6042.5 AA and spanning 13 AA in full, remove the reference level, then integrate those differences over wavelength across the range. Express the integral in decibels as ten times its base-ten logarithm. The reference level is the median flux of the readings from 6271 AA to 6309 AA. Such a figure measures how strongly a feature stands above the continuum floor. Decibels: 4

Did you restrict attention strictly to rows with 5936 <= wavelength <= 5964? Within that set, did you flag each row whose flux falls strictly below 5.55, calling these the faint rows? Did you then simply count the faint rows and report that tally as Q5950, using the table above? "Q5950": 0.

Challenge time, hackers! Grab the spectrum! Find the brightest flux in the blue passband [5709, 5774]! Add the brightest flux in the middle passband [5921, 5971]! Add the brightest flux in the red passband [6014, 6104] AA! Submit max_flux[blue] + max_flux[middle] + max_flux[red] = 17.6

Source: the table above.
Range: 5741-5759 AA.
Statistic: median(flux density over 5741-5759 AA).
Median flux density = 5.90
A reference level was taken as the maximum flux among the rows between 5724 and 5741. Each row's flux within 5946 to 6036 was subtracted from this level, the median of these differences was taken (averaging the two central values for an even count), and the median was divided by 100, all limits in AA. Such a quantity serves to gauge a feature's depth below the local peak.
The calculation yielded 0.0029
